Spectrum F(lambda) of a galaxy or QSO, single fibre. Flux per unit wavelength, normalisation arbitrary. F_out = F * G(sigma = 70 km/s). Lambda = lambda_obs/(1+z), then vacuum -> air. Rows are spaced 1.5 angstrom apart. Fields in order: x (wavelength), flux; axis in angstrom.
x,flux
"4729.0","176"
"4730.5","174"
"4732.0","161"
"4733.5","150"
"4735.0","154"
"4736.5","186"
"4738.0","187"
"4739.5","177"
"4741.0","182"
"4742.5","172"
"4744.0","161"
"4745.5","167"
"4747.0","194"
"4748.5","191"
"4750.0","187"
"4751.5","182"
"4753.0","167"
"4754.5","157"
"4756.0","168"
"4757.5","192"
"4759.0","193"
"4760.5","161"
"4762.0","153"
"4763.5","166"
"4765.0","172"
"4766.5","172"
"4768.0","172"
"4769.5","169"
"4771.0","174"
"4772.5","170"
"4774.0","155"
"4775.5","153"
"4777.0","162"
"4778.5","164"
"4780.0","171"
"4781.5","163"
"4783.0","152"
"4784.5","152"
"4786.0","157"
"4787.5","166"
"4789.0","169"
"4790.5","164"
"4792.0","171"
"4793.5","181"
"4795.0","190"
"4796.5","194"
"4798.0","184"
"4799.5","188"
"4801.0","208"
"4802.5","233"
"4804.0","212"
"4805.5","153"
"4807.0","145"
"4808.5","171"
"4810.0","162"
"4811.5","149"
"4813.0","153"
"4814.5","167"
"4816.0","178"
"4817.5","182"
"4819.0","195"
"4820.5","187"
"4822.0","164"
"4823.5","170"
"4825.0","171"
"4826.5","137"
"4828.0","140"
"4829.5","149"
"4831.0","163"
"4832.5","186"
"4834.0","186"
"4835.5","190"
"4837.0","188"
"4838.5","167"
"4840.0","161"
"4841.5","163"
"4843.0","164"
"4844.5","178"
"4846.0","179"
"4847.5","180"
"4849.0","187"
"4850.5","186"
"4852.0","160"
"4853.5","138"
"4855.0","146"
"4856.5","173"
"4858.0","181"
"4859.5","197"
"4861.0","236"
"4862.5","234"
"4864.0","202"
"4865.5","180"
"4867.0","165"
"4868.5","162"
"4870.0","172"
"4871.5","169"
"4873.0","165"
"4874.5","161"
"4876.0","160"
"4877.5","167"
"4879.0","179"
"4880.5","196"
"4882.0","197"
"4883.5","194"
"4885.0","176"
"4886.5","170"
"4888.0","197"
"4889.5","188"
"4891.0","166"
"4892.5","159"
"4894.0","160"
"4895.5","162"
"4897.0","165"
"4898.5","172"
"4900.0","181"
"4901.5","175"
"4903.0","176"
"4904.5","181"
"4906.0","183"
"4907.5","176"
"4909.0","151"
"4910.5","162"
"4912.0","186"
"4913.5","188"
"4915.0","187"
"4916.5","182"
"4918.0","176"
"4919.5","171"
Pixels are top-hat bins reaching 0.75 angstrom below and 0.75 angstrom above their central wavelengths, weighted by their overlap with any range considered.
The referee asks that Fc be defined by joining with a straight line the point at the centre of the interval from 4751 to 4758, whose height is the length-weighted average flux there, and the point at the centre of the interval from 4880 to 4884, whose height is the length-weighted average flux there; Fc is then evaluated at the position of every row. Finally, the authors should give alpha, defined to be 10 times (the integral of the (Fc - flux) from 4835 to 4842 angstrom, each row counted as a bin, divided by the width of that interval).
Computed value 141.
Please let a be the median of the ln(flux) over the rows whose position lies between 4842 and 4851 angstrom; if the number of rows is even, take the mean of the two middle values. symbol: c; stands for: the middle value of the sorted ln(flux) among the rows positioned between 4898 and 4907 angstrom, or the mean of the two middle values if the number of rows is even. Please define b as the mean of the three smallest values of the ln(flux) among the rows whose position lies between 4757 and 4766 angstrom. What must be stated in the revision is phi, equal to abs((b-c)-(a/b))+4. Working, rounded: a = 5.190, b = 5.07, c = 5.18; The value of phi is 5.13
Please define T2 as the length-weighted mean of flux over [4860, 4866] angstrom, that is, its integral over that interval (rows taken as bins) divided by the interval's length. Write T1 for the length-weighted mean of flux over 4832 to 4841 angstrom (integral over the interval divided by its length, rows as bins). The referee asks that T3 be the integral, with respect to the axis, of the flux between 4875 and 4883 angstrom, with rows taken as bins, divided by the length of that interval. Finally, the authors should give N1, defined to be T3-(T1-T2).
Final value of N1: 214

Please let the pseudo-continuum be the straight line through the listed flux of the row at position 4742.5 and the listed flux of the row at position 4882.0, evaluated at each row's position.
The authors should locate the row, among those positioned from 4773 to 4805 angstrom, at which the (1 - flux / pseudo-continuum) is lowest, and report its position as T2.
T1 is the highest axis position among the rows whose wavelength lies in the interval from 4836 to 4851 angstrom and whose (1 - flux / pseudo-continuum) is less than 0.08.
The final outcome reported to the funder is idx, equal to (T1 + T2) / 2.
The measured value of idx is 4826.5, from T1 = 4850.5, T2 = 4802.5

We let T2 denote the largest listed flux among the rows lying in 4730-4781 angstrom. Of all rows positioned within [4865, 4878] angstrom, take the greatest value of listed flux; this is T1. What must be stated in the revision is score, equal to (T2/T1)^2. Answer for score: 1.2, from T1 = 180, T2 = 194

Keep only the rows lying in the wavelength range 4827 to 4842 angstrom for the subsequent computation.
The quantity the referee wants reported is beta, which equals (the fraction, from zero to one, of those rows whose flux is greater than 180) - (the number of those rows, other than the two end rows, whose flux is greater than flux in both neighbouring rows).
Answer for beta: -0.6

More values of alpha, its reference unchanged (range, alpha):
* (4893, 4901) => 306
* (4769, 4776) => 111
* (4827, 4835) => 216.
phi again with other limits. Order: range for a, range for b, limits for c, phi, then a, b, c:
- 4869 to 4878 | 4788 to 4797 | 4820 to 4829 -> 4.99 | 5.112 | 5.12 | 5.12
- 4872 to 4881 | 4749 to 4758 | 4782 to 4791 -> 4.98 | 5.112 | 5.10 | 5.08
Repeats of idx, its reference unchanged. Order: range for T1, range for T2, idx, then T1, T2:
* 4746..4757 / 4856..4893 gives 4808.5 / 4756.0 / 4861.0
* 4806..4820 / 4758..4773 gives 4789.0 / 4819.0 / 4759.0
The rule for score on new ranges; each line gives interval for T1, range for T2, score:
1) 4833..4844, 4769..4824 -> 1.5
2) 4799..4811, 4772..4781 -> 0.5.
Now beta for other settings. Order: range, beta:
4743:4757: -0.6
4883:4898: -0.7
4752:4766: -0.8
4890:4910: -1.8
